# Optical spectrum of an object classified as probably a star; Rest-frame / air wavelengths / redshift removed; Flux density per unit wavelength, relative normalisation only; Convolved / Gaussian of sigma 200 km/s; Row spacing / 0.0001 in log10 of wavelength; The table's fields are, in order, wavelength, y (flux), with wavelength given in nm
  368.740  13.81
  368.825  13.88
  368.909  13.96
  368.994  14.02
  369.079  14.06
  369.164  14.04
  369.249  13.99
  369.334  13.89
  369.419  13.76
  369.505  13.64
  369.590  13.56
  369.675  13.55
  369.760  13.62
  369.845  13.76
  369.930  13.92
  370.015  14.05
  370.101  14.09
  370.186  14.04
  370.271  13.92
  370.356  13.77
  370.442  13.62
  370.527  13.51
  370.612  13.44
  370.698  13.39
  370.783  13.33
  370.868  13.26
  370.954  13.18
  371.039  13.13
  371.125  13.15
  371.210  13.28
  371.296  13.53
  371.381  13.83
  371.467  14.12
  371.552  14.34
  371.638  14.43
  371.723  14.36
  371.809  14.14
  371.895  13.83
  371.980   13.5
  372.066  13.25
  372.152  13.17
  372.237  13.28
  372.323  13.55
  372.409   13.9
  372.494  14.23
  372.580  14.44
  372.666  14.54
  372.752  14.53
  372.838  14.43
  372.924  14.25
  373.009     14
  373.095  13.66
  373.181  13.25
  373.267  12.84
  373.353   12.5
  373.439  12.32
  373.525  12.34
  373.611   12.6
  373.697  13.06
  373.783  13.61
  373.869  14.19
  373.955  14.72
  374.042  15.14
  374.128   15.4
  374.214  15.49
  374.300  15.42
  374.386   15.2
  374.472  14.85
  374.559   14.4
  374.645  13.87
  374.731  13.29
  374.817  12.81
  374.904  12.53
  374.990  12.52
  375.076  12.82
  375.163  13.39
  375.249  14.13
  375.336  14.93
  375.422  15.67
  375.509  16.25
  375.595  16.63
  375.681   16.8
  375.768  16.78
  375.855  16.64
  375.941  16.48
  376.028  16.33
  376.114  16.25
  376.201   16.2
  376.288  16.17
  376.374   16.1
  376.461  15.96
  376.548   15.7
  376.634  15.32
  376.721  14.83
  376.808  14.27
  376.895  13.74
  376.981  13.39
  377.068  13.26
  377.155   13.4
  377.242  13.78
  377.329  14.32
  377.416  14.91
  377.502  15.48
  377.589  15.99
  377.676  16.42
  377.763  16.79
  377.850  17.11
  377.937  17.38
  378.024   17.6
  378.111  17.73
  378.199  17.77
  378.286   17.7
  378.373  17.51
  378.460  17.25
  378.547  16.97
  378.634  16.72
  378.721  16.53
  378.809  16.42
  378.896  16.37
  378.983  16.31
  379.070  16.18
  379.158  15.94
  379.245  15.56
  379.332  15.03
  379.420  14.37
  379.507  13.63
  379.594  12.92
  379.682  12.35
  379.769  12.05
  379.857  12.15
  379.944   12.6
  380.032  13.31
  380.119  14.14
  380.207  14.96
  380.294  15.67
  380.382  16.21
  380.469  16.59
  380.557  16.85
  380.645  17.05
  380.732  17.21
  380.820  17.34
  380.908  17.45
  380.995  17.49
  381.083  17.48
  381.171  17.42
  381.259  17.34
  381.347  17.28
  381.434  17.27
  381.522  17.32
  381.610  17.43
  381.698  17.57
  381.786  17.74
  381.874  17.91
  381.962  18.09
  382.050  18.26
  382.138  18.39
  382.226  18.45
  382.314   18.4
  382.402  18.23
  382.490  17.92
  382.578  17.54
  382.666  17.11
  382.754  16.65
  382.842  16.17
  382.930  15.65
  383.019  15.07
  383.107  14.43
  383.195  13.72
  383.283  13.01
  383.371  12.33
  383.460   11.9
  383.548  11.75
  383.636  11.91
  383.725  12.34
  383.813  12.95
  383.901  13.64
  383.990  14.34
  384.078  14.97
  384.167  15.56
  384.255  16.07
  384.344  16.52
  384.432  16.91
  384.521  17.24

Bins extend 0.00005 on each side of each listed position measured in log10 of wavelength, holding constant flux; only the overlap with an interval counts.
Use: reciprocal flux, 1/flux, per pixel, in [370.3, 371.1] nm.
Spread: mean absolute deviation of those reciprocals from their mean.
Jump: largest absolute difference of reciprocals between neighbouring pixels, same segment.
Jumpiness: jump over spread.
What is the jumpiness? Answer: 0.89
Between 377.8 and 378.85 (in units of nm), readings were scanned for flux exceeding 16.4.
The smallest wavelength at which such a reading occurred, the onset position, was 377.850 nm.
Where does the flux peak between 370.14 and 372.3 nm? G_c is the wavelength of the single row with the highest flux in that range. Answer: 371.638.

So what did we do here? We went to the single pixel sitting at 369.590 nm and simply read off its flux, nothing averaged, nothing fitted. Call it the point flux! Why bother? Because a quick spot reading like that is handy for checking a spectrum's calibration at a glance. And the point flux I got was 13.56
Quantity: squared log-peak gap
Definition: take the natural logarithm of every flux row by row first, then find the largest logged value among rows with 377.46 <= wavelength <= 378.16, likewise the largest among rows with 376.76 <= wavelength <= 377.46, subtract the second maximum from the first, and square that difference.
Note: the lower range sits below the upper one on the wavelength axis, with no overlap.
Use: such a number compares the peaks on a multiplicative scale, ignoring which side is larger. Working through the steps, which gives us 0.030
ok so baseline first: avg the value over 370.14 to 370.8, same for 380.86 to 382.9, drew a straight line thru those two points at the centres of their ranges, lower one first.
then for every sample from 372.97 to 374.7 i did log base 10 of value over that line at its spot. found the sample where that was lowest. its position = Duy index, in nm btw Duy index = 373.525 nm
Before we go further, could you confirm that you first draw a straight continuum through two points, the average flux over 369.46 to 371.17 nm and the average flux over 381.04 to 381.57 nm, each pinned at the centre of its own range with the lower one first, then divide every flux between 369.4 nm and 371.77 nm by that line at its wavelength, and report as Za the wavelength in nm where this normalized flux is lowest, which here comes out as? 371.125 nm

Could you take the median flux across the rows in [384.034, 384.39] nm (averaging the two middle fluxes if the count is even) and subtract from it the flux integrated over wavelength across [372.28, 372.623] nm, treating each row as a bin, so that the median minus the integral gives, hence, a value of 11.0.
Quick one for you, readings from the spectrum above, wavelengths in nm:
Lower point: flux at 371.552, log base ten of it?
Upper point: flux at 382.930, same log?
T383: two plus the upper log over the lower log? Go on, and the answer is 3.03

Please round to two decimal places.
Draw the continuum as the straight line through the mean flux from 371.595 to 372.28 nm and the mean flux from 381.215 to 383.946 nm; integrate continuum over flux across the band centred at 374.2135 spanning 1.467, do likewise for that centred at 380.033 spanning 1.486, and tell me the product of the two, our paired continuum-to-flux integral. 2.38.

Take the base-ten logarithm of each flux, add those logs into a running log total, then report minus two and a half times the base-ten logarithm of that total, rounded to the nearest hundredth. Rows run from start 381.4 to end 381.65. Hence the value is -1.43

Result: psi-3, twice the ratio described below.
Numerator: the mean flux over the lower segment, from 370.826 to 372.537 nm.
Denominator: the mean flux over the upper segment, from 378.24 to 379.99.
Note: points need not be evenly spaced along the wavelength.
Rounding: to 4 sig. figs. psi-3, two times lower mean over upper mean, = 1.796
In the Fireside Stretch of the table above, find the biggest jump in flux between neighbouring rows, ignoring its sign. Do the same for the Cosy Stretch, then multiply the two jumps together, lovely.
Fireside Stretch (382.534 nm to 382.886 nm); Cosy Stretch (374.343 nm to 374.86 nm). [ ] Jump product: 0.28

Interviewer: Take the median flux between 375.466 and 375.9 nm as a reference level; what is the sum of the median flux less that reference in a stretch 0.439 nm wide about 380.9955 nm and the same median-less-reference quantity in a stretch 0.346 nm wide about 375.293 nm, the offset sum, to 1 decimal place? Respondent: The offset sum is -1.3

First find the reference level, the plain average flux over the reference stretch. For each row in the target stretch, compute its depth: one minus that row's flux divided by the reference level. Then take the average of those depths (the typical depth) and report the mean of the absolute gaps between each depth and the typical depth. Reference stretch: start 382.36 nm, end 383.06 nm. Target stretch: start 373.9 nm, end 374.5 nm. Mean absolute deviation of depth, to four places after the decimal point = 0.0138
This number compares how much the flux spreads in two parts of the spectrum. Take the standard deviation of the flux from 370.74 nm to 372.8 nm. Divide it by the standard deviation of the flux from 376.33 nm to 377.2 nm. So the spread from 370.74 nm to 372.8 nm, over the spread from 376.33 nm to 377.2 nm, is 0.5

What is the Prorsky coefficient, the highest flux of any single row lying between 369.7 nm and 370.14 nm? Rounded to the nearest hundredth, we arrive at 14.09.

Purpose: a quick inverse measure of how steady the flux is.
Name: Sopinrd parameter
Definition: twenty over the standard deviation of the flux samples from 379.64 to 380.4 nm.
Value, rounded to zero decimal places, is 13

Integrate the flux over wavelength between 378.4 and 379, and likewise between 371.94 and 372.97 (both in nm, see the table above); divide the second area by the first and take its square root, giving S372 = 1.2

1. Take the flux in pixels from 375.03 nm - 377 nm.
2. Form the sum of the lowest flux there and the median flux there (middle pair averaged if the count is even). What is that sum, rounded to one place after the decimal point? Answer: 28.8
